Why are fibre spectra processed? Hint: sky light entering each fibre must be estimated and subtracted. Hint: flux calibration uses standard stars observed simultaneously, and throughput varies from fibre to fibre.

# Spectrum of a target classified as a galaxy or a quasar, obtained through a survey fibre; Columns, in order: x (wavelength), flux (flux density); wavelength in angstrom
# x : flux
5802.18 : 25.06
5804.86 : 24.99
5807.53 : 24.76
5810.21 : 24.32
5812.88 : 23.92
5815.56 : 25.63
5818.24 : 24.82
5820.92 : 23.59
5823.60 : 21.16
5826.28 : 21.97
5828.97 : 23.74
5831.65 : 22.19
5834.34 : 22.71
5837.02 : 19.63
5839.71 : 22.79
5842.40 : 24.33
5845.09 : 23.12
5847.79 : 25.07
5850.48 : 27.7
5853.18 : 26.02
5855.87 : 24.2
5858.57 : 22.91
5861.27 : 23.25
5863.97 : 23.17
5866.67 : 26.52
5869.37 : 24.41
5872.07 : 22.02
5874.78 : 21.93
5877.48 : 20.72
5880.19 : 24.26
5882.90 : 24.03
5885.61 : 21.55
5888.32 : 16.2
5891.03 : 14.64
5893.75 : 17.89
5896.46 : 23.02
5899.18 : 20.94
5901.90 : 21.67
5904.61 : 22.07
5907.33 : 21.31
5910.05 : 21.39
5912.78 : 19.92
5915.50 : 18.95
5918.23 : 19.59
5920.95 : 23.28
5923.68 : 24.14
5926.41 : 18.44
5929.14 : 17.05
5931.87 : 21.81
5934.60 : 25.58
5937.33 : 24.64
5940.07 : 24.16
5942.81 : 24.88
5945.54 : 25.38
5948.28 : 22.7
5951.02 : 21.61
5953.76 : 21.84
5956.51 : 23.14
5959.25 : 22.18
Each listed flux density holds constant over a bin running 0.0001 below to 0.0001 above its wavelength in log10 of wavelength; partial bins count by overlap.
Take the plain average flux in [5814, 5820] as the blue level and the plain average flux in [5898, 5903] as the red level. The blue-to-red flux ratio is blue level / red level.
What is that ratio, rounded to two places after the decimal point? 1.18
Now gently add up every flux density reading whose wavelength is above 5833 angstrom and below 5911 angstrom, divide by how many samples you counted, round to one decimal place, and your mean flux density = 22.4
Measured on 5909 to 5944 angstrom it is 21.8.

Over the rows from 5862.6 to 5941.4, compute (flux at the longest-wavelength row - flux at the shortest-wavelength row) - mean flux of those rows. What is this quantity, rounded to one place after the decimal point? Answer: -20.6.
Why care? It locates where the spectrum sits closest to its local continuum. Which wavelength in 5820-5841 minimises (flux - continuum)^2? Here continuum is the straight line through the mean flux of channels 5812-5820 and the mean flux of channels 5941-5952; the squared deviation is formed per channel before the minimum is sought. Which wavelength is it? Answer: 5828.97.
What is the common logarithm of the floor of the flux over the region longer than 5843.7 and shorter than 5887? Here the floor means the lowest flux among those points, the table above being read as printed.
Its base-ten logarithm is 1.316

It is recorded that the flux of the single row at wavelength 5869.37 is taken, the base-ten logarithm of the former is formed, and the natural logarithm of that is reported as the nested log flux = 0.328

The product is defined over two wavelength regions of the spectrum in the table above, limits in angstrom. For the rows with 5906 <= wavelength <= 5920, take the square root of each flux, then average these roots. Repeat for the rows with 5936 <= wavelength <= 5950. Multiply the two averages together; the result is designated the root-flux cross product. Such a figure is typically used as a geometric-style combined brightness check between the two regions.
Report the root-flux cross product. 22.2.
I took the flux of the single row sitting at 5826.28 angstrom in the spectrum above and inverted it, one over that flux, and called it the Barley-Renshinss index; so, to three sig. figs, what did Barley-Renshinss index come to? 0.0455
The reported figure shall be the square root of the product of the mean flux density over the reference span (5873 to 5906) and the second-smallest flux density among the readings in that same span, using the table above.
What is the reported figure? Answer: 18.3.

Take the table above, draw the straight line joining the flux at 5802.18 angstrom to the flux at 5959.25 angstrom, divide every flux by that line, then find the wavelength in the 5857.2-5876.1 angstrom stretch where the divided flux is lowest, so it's 5874.78 angstrom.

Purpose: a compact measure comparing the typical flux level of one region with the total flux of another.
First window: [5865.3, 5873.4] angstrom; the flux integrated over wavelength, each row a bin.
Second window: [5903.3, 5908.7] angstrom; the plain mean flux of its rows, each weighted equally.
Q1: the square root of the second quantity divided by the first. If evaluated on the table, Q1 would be 0.33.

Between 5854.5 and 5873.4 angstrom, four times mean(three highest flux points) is 100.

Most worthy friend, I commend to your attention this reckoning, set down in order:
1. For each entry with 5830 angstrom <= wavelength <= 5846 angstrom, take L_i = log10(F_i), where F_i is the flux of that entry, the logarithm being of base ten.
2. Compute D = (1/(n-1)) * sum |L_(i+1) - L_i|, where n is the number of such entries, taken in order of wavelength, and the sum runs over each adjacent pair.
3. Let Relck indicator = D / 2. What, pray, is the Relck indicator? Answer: 0.019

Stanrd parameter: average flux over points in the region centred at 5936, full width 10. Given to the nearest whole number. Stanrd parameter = 24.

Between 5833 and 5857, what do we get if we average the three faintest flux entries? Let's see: 22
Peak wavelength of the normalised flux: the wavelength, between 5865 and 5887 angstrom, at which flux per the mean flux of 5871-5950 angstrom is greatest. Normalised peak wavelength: 5866.67 angstrom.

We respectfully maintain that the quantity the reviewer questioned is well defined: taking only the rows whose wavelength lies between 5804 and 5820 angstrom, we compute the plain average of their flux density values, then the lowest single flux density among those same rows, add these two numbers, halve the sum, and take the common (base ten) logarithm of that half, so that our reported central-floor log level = 1.39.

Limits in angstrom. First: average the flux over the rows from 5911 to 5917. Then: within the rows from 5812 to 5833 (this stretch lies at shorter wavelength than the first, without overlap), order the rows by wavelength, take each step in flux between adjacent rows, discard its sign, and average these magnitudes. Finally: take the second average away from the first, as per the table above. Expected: 18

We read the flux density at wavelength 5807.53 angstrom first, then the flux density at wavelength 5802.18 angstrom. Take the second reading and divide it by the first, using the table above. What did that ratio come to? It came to 1.01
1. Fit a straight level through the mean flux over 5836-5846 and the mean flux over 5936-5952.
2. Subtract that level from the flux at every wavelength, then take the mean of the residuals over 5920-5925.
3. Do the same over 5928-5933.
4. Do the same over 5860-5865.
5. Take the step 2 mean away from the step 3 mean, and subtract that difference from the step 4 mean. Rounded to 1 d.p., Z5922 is 4.8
